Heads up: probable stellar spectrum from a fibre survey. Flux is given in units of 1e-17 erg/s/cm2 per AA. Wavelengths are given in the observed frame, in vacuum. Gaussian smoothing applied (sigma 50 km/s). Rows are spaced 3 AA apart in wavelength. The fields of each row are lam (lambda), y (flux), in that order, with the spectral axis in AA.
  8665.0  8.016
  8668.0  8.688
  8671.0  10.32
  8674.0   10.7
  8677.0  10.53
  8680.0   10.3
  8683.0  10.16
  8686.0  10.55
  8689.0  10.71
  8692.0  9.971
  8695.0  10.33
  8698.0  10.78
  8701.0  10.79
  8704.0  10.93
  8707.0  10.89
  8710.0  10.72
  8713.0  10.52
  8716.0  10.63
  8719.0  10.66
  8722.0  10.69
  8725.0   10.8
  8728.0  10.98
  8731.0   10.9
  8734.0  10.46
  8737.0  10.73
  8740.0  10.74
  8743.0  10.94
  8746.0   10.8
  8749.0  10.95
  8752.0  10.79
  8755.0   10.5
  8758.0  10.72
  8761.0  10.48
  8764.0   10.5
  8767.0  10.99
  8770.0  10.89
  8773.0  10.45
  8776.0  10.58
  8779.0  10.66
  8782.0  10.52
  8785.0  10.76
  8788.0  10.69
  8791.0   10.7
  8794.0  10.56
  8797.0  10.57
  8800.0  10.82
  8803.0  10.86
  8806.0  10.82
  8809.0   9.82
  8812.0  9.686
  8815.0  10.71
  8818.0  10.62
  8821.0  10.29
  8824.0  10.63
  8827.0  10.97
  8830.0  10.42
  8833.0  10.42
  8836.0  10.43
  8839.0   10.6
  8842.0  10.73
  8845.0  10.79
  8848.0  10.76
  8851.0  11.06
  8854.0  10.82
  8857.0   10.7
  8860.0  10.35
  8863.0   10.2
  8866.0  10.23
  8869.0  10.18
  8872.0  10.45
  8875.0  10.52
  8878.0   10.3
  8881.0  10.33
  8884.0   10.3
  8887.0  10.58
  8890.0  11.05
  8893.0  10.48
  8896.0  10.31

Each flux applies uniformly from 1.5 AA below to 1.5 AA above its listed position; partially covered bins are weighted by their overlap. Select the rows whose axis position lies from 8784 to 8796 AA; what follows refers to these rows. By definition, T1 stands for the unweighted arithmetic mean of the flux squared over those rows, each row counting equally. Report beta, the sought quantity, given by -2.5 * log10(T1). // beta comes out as -5.14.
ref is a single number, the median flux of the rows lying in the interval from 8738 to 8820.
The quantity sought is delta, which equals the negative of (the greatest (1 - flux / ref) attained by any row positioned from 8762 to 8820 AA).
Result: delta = -0.09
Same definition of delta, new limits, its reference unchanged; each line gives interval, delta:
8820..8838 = -0.04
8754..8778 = -0.02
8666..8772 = -0.19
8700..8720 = -0.02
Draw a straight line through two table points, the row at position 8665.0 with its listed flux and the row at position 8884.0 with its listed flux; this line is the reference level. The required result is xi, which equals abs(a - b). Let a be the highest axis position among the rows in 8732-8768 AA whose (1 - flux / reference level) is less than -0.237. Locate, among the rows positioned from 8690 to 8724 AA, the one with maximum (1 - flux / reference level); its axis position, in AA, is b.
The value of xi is 51 AA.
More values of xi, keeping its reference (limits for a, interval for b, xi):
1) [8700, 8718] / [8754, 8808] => 81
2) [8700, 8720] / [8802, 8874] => 150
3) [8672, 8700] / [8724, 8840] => 114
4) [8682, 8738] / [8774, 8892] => 153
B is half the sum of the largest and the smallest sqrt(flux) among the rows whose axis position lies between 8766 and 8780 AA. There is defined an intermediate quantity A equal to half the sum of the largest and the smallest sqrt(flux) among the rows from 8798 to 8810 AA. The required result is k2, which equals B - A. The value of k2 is 0.059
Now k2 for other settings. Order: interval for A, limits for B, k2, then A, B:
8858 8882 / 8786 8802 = 0.052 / 3.22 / 3.27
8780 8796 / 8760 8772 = 0.014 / 3.26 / 3.28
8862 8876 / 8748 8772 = 0.059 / 3.22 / 3.28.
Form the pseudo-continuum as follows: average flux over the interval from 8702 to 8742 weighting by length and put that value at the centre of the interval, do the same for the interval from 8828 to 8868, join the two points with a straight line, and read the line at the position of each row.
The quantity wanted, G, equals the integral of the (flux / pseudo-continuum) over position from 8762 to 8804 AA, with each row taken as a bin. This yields 42.1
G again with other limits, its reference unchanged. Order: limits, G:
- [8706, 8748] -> 42.0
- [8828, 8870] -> 41.9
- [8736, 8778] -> 42.1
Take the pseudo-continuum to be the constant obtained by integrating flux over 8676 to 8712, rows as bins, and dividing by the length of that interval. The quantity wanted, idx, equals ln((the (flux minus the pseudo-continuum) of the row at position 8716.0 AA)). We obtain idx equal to -2.6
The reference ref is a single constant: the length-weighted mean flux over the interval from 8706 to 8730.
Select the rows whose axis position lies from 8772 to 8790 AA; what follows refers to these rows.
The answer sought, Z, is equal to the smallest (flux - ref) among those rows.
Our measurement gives -0.29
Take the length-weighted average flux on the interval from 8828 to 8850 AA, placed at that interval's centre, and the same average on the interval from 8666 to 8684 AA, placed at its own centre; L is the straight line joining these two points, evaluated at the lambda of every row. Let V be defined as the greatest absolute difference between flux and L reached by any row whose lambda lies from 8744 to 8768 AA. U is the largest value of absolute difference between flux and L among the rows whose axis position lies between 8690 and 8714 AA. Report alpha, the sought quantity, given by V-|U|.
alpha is -0.13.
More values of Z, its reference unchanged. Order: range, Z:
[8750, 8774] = -0.29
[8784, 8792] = -0.05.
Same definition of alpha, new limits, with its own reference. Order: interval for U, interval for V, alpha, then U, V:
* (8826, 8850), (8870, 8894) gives 0.07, 0.40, 0.46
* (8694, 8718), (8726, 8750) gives -0.03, 0.78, 0.74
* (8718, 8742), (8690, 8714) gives 0.03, 0.74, 0.78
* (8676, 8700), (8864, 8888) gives -0.11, 0.65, 0.53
